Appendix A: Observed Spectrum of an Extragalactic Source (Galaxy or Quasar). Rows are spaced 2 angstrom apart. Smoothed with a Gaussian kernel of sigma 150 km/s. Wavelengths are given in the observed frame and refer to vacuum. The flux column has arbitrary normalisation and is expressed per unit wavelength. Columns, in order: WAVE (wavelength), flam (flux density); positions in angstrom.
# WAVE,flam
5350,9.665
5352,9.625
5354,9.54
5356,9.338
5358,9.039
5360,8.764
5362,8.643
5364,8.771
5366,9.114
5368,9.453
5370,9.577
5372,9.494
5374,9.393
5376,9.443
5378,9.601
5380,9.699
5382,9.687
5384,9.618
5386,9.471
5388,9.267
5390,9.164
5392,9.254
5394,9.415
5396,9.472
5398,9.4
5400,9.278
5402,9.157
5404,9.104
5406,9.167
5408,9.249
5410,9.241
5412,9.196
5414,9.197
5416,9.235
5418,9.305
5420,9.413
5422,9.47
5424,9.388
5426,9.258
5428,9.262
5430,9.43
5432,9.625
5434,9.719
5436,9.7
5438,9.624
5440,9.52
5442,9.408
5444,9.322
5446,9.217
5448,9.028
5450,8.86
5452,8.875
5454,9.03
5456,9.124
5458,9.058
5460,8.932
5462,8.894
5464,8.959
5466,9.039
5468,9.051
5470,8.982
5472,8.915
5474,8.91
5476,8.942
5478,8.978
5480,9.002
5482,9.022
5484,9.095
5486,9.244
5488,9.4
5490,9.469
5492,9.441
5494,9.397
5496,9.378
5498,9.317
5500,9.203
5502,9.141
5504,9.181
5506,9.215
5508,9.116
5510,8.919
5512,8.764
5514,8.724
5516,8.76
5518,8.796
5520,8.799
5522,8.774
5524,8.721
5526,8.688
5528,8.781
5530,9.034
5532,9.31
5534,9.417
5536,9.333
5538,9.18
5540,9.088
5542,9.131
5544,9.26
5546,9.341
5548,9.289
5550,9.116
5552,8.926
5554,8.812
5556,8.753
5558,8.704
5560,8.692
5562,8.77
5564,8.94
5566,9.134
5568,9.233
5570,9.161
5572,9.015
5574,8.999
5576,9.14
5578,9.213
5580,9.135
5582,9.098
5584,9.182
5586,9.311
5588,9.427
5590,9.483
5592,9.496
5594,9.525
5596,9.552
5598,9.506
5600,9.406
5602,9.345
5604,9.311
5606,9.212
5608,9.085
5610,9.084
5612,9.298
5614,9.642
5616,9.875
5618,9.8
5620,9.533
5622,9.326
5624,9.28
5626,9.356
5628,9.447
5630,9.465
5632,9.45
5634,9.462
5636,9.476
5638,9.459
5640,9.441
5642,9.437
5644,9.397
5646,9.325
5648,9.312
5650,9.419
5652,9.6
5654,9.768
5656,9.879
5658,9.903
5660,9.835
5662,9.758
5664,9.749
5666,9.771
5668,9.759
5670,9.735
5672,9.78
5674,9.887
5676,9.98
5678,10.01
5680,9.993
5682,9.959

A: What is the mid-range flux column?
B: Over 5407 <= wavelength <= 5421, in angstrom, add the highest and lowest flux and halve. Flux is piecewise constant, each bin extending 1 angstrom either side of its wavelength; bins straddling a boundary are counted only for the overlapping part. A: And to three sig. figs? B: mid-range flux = 9.30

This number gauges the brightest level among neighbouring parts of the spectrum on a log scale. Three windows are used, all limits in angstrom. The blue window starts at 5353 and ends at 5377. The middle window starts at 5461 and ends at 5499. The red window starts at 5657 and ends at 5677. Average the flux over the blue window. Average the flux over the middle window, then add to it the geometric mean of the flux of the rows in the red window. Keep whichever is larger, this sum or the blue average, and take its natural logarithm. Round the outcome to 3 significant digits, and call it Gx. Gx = 2.94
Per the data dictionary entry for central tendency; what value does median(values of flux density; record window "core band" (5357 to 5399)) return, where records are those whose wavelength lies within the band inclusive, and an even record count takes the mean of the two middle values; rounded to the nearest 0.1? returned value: 9.4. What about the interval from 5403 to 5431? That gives 9.3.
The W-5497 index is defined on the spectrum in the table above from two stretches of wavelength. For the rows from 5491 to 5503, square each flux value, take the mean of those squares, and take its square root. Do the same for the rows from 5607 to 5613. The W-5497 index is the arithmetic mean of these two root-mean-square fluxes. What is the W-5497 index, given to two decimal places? 9.23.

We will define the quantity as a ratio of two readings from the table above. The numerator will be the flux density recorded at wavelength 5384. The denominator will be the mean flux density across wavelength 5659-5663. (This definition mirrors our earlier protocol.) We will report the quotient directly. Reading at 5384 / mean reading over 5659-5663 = 0.98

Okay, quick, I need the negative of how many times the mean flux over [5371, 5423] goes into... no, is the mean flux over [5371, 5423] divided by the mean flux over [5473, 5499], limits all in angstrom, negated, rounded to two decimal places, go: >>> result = -1.02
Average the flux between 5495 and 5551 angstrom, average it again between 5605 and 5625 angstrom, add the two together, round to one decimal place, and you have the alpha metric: 18.5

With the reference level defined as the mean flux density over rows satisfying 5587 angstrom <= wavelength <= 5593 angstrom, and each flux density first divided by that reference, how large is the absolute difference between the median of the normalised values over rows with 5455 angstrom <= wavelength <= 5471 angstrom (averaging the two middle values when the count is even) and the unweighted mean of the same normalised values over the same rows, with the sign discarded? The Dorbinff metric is 0.0006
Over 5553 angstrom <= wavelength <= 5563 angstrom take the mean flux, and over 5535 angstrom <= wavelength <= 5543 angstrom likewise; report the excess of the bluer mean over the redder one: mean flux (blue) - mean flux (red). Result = 0.44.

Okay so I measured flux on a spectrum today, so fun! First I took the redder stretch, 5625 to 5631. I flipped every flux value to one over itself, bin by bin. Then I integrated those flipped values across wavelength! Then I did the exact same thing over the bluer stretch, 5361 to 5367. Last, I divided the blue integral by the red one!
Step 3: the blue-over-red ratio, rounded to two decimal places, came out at 1.07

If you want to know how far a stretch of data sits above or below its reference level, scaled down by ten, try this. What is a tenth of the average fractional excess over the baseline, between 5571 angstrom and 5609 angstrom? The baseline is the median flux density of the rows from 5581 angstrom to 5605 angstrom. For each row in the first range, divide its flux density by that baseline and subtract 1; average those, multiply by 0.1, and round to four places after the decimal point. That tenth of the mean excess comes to -0.0014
